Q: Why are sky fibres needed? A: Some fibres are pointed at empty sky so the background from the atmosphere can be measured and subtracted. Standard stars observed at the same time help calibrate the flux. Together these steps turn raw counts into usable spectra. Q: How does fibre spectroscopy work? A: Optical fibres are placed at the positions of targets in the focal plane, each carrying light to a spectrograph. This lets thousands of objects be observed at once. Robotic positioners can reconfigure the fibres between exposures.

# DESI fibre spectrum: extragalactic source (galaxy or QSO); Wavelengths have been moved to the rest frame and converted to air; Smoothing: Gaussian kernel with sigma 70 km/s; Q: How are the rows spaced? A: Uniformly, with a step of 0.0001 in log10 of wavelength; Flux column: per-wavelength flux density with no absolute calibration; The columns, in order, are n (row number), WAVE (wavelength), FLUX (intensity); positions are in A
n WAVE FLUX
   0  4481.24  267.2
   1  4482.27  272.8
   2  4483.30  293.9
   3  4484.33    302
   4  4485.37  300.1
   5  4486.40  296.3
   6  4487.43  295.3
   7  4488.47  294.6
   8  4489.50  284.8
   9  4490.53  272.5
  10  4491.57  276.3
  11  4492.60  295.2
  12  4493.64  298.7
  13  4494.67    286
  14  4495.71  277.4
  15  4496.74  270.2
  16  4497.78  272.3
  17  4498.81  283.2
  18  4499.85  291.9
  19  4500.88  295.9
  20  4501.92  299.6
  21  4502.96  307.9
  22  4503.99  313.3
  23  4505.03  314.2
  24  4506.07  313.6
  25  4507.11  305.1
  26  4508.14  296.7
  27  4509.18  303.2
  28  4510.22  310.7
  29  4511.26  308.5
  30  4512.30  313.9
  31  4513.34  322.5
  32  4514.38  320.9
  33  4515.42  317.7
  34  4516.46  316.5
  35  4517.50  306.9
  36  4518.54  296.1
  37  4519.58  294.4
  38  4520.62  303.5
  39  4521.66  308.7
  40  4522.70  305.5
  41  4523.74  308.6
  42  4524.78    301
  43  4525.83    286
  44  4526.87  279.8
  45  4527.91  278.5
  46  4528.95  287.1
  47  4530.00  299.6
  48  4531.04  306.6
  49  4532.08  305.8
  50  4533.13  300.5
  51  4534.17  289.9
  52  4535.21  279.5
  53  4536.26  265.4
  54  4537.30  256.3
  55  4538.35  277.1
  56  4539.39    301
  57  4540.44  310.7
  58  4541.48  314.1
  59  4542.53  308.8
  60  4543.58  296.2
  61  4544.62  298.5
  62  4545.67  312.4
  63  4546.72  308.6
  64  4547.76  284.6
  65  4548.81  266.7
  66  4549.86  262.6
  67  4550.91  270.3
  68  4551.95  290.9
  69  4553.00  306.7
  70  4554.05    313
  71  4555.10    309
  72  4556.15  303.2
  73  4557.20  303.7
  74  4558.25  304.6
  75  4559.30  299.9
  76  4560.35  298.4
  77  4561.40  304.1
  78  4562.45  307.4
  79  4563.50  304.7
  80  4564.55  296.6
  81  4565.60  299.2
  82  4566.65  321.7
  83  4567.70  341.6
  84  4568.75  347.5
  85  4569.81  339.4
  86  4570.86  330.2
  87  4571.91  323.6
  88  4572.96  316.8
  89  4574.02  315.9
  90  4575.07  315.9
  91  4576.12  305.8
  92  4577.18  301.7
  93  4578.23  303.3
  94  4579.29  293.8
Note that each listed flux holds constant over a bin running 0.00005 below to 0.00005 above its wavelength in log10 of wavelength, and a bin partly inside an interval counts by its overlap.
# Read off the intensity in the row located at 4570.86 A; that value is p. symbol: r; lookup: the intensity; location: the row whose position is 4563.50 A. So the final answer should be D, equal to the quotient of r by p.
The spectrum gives 0.92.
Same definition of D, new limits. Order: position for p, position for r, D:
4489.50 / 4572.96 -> 1.11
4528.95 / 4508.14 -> 1.03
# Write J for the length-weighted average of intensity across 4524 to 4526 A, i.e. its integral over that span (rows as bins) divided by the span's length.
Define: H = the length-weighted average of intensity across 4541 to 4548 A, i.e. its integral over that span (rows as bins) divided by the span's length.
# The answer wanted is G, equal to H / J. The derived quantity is 1.03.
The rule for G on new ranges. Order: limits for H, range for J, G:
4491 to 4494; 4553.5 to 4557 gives 0.94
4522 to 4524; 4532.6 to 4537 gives 1.09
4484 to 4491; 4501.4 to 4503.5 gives 0.96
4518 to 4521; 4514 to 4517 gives 0.94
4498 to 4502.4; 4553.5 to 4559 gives 0.95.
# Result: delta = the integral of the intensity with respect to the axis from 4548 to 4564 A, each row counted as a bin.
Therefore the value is 4737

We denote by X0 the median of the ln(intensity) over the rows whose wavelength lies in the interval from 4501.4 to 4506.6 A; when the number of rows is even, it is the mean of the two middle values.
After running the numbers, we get 5.75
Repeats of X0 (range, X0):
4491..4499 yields 5.64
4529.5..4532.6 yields 5.72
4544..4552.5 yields 5.66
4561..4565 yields 5.72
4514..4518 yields 5.76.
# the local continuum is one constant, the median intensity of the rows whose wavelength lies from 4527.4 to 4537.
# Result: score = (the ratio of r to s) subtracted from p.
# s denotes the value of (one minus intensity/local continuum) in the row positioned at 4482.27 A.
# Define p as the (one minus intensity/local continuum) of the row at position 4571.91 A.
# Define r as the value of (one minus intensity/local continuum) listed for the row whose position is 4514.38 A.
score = 1.7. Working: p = -0.12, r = -0.11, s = 0.06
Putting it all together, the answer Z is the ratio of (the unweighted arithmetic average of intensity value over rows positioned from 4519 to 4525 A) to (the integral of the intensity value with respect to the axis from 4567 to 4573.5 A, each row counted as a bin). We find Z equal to 0.140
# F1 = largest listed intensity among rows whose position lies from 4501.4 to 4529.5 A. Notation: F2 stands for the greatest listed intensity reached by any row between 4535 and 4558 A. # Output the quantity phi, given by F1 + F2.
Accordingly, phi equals 637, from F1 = 322.5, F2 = 314.1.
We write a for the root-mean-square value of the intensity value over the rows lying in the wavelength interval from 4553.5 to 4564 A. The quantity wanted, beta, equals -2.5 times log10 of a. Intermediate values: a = 305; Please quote -6.21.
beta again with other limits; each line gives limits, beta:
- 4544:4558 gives -6.18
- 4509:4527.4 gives -6.21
